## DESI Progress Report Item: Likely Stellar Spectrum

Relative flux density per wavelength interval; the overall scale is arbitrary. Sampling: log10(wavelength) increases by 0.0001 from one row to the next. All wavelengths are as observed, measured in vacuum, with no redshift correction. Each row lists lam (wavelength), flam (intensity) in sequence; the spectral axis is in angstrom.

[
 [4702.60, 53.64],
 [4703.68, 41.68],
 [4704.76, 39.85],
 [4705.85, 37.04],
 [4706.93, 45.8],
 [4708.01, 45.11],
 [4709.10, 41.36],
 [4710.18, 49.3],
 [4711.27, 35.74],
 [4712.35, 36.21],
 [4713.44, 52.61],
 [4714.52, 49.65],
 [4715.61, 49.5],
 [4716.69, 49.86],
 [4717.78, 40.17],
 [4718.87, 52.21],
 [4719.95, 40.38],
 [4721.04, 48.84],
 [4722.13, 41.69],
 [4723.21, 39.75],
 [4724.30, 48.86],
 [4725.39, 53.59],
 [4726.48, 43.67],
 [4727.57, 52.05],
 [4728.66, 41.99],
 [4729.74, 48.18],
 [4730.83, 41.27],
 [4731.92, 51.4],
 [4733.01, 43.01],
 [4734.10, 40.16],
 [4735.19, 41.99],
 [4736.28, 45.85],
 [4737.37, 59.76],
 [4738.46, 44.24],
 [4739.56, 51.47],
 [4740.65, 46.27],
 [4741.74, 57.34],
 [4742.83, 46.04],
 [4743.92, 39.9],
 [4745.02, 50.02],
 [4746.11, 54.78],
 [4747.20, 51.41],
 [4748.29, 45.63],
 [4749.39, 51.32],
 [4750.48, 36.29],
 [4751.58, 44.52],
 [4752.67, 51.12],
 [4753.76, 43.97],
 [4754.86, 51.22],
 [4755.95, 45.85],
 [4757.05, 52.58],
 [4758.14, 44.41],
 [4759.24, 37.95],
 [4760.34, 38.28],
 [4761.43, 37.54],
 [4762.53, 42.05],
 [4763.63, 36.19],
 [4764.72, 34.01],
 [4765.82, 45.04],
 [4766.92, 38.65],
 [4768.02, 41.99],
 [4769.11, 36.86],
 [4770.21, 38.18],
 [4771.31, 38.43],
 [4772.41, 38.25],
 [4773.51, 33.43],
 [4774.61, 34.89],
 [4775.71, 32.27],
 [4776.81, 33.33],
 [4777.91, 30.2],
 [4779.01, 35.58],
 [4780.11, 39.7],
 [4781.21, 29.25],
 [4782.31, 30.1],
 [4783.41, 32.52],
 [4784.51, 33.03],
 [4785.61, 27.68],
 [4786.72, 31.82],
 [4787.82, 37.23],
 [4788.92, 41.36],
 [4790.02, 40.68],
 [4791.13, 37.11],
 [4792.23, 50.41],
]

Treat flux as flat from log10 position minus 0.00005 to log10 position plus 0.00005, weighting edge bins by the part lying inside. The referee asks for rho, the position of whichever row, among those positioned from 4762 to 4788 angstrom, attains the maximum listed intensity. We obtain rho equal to 4765.82 angstrom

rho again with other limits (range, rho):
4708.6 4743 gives 4737.37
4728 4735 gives 4731.92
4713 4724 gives 4713.44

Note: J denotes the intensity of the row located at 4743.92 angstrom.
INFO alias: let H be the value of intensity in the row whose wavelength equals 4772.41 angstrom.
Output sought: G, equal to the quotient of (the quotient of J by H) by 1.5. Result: 0.7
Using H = 38.25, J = 39.9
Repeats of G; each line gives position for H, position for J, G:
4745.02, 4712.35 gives 0.5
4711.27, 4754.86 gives 1.0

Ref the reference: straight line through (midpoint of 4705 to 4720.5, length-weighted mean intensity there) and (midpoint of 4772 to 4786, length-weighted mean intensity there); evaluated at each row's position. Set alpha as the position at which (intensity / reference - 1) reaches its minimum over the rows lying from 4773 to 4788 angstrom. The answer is 4785.61 angstrom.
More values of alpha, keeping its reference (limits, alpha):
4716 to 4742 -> 4717.78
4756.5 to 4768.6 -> 4764.72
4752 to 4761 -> 4759.24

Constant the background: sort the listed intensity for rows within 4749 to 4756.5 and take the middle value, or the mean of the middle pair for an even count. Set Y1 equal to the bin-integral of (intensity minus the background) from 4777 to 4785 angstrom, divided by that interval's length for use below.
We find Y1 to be -12.9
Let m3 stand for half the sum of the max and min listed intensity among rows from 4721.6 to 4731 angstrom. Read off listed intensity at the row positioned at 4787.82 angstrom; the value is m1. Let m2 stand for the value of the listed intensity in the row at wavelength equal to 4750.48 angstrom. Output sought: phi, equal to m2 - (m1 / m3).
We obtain 35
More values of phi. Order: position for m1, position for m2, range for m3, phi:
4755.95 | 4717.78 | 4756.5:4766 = 39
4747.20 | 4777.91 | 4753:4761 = 29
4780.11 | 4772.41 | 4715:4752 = 37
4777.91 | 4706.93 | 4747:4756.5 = 45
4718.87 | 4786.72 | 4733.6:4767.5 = 31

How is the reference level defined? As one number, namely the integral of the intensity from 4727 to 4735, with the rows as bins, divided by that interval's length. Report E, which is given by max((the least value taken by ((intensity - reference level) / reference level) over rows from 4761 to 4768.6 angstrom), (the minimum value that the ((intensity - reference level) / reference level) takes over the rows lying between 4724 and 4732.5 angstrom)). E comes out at -0.09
